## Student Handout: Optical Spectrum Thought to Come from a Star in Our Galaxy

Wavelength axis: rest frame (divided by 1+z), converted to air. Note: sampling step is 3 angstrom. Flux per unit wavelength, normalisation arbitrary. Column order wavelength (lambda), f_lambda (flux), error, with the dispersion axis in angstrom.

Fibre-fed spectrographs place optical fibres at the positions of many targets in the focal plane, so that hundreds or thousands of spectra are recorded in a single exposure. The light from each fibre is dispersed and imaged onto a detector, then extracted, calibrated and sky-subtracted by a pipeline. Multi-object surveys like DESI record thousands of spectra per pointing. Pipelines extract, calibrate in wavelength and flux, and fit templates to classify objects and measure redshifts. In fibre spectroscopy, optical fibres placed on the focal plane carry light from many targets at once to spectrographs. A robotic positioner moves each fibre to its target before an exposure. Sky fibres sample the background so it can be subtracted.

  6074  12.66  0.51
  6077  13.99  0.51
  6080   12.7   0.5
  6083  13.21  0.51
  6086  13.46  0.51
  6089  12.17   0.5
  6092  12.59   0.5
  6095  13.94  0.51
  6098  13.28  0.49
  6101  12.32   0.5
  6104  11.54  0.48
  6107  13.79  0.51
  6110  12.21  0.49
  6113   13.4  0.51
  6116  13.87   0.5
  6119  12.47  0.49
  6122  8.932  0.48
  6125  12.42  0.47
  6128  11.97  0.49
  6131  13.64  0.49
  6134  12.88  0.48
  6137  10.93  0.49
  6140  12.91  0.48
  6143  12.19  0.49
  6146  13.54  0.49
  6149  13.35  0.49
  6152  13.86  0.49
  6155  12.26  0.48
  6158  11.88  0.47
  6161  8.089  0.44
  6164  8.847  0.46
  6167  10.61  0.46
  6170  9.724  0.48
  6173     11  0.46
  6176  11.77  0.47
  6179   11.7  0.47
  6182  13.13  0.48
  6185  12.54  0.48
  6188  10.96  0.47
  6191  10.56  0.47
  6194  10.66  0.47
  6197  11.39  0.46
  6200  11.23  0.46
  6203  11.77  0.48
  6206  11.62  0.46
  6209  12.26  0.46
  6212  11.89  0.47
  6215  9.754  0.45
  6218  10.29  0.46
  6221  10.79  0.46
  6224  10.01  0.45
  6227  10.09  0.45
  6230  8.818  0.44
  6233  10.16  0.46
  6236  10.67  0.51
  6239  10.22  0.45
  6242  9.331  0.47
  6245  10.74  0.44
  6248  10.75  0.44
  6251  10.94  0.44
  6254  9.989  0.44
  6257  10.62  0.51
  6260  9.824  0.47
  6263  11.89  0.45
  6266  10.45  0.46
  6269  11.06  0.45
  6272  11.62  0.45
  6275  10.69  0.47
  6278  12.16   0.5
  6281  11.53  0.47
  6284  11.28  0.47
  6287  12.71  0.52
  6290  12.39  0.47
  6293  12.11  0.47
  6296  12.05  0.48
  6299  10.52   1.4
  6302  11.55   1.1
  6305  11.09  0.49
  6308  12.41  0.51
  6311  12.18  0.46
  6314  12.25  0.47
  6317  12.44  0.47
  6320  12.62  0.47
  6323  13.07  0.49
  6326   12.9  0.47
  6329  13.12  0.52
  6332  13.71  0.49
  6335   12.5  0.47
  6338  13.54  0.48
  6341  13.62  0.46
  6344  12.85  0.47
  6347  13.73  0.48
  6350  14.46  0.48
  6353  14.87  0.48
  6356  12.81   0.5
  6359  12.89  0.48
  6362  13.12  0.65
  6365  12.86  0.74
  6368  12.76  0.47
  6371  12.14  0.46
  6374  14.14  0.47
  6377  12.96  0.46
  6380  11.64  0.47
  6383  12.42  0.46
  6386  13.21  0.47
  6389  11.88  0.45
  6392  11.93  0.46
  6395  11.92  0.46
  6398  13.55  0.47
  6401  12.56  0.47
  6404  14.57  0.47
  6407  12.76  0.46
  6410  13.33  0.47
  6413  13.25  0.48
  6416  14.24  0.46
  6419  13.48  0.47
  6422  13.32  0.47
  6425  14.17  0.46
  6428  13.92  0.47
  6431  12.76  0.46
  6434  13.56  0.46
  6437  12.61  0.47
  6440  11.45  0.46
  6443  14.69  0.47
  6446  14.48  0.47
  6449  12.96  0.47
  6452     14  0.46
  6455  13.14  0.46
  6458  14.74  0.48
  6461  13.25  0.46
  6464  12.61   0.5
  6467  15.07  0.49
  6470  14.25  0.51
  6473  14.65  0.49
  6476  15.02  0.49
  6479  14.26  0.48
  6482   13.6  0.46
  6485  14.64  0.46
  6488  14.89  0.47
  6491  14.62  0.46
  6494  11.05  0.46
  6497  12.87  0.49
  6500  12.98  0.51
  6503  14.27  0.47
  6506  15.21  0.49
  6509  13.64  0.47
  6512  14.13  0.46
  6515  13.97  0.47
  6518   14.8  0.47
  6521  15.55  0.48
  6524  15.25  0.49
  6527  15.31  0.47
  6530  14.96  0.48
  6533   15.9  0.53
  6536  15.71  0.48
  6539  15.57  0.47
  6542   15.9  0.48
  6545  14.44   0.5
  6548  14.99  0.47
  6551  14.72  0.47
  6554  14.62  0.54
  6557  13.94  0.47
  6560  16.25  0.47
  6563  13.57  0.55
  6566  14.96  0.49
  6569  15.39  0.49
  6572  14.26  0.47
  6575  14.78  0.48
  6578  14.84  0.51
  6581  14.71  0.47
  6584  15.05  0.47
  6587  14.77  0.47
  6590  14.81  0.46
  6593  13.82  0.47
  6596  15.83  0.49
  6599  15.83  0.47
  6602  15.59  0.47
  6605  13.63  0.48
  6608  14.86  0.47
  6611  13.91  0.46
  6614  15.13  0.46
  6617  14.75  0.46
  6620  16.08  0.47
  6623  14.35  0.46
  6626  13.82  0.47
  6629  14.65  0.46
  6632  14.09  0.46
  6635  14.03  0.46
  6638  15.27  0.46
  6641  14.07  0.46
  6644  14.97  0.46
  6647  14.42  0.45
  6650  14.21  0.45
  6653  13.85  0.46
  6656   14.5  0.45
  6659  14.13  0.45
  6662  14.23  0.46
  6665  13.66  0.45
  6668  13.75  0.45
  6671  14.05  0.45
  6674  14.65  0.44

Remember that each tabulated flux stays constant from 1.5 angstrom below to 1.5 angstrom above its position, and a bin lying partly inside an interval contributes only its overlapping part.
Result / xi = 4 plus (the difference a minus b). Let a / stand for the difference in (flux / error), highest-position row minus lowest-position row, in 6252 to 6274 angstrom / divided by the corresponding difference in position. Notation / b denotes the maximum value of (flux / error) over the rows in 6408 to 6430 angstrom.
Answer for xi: -27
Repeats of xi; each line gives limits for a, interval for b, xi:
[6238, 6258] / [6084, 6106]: -23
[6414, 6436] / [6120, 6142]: -24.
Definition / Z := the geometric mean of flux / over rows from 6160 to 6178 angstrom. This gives 9.9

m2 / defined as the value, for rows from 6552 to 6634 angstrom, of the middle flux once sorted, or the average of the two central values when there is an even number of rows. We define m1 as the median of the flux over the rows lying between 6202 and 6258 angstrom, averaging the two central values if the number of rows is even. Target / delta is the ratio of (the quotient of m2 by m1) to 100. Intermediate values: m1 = 10.6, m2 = 14.8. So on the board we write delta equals 0.0139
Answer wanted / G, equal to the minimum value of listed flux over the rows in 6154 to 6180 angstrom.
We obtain 8.089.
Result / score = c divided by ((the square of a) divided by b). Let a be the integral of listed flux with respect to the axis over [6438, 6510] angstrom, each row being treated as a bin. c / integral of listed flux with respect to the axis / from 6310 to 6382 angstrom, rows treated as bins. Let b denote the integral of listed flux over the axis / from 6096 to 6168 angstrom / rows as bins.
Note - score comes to 0.83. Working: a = 997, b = 875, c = 940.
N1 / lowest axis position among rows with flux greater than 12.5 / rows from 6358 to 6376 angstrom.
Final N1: 6359 angstrom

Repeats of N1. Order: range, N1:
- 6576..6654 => 6578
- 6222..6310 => 6287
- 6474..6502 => 6476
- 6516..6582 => 6518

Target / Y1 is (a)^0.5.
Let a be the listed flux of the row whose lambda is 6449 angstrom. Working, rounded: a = 12.96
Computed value 3.60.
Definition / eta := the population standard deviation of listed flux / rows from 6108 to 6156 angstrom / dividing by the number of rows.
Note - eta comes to 1.22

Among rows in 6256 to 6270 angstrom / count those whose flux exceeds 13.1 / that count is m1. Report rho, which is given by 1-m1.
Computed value 1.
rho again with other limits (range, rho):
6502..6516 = -4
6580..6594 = -4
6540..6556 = -4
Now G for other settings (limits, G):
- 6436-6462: 11.45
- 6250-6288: 9.824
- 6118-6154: 8.932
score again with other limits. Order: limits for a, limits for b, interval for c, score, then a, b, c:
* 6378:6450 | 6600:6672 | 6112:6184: 1.00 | 944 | 1039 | 856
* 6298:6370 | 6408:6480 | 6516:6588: 1.25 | 924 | 987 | 1080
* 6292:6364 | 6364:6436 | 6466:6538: 1.16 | 920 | 940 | 1040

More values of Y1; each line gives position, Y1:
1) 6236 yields 3.27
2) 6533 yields 3.99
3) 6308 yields 3.52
